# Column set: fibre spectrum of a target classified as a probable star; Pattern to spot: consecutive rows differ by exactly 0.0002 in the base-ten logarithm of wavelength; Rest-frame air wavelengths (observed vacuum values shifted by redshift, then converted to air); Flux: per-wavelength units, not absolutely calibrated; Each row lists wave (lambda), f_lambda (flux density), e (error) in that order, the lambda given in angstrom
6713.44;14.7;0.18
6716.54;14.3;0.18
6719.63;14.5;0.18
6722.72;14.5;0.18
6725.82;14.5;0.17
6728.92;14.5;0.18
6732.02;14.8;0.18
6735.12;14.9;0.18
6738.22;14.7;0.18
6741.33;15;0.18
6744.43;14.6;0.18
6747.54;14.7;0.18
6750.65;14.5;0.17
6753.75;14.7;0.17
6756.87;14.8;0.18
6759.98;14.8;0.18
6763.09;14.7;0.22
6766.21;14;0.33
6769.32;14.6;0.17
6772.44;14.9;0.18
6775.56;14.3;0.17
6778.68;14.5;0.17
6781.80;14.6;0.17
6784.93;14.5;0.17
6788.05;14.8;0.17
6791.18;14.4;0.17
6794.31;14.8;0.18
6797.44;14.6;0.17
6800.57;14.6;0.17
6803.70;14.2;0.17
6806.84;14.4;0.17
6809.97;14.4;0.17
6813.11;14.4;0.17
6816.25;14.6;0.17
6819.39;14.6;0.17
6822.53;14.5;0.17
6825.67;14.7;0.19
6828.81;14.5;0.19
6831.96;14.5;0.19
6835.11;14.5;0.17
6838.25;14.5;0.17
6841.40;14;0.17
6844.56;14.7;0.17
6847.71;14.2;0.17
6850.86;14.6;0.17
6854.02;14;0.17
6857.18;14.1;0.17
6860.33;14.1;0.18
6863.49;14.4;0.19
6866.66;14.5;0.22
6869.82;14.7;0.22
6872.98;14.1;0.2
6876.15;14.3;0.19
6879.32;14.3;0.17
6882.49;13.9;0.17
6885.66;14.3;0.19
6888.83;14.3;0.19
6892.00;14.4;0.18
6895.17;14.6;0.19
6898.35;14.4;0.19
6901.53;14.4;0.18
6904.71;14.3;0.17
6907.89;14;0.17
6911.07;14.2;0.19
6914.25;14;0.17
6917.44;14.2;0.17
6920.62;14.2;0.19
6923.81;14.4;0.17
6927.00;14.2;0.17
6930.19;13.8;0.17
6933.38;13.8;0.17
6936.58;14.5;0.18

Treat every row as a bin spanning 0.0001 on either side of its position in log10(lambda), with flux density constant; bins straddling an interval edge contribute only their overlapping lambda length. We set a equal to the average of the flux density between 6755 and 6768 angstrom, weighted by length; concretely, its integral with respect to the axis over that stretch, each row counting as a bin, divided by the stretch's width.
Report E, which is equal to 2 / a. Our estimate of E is 0.137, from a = 14.6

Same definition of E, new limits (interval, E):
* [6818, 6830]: 0.137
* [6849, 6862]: 0.141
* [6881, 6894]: 0.140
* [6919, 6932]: 0.141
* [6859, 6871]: 0.139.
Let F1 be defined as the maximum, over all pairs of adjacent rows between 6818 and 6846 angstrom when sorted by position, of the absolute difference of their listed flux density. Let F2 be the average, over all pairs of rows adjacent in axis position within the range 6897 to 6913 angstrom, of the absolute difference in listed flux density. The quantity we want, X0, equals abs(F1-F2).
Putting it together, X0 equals 0.55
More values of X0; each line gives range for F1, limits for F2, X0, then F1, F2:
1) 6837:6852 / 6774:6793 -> 0.48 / 0.70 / 0.22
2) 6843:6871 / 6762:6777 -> 0.05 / 0.60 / 0.55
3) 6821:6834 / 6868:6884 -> 0.10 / 0.20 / 0.30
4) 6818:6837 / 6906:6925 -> 0.04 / 0.20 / 0.16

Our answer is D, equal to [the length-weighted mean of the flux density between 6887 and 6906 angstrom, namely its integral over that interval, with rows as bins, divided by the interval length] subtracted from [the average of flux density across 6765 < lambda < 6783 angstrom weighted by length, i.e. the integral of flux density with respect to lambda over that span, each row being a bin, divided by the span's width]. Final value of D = 0.1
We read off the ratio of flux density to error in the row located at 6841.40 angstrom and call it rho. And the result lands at 82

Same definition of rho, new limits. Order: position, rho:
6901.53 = 80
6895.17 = 77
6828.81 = 76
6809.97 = 85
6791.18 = 85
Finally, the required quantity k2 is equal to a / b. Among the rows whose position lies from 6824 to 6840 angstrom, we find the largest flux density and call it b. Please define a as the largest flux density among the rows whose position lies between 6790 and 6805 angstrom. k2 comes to 1.01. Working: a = 14.8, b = 14.7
